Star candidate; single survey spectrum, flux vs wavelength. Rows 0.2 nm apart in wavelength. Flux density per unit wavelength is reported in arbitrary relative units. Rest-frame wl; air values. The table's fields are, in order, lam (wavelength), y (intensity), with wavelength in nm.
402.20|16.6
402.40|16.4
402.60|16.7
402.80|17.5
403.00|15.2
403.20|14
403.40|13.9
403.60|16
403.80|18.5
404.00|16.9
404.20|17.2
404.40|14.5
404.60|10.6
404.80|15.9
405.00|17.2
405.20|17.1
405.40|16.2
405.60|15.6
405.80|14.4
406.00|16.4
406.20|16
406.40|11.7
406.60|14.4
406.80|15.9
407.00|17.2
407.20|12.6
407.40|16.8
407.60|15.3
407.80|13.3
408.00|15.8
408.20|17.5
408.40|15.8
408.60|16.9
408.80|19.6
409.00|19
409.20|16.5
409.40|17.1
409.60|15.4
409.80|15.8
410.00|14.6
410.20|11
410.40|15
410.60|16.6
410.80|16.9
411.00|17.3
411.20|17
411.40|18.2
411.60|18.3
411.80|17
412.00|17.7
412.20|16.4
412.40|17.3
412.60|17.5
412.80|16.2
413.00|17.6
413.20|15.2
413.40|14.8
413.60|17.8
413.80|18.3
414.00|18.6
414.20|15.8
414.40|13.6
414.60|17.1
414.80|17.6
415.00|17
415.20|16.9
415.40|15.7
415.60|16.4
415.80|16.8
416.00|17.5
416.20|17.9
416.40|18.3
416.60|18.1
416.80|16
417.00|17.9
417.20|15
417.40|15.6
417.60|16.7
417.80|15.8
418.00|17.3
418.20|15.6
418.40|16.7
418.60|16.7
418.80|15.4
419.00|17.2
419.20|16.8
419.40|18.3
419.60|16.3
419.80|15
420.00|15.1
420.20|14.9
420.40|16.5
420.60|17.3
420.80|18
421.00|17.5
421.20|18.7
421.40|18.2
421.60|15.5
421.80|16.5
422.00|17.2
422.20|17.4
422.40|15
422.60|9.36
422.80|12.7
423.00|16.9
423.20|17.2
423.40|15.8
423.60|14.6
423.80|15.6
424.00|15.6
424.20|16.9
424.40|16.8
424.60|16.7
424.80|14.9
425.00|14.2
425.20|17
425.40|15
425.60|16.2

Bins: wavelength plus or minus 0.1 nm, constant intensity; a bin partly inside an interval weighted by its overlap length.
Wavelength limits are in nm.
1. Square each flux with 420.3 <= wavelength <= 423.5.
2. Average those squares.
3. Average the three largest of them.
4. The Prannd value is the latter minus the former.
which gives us 66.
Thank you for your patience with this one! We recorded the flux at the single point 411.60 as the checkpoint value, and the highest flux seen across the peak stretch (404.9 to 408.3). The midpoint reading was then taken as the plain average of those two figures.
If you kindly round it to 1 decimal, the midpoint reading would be 17.9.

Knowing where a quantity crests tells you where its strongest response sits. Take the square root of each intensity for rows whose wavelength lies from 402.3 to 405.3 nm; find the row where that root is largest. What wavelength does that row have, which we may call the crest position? 403.80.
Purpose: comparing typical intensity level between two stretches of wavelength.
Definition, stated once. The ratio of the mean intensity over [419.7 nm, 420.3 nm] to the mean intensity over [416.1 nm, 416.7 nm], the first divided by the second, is 0.83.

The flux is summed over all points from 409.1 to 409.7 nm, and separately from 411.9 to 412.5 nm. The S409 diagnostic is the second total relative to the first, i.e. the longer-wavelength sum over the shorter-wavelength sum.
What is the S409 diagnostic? 1.05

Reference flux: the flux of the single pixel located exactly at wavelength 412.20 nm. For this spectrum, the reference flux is 16.4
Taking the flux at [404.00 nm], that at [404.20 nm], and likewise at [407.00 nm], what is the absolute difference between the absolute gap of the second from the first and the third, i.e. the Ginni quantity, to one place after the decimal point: 16.9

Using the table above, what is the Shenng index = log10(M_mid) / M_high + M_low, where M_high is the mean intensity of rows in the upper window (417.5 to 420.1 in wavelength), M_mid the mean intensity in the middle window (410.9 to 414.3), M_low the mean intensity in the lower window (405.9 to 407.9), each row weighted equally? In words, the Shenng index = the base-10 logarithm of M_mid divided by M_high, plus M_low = 15.0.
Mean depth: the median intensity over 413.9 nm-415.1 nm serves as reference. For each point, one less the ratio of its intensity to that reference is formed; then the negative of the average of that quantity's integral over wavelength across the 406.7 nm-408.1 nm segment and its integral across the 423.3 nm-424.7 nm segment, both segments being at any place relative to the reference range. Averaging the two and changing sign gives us -0.12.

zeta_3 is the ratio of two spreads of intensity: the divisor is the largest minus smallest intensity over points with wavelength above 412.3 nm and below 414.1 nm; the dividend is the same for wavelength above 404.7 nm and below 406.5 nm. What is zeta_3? 1.4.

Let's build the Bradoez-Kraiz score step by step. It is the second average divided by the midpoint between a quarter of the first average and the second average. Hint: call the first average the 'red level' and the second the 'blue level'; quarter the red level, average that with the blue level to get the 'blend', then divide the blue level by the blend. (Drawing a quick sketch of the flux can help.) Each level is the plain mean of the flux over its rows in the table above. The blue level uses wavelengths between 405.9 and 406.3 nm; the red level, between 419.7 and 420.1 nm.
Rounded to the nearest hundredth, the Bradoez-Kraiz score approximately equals 1.62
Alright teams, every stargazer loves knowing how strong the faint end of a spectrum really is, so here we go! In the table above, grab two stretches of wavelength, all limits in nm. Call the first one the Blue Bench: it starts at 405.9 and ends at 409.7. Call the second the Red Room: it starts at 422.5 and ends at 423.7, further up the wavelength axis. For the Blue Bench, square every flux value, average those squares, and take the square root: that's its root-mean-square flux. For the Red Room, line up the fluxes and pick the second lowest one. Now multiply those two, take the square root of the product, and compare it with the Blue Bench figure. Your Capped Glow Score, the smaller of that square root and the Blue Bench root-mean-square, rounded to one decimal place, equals 14.3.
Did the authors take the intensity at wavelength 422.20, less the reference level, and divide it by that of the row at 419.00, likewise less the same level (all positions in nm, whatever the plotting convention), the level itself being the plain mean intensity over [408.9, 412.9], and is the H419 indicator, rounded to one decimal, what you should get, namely 1.3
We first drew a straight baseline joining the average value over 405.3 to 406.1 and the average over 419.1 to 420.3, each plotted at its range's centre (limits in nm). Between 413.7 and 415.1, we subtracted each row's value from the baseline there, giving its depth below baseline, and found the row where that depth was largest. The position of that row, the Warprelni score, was 414.40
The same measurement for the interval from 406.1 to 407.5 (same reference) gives 406.40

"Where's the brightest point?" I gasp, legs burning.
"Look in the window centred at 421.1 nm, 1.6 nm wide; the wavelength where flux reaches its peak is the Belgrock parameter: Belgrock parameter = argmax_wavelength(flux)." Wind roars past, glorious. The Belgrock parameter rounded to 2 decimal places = 421.20 nm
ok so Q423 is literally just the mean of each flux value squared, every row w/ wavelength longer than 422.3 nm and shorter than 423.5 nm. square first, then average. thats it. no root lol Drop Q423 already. 217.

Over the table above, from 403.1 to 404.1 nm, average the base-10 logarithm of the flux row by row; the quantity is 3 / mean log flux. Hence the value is 2.50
